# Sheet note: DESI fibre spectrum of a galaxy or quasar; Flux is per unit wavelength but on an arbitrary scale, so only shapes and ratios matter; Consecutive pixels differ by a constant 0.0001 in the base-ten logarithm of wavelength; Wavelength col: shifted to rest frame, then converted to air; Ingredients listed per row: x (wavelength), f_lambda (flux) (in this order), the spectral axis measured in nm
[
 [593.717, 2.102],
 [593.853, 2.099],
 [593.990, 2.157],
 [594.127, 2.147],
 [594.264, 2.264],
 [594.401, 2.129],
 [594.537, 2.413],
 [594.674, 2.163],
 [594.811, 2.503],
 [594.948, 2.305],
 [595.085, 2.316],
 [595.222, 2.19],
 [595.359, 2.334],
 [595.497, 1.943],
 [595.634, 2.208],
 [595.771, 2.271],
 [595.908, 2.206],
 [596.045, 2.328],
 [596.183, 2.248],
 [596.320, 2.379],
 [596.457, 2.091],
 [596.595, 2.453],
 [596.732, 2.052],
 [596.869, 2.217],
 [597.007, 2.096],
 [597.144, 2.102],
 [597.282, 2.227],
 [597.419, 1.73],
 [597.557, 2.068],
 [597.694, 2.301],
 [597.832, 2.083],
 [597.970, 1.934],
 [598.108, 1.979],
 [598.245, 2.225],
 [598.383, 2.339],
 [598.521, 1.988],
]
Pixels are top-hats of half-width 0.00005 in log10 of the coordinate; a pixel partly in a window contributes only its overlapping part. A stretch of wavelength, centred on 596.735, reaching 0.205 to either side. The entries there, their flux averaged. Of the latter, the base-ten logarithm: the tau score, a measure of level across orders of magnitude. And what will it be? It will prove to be 0.350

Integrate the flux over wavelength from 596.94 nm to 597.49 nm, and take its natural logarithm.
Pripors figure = 0.115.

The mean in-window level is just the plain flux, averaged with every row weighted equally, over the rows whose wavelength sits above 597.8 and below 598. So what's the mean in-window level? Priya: 2.01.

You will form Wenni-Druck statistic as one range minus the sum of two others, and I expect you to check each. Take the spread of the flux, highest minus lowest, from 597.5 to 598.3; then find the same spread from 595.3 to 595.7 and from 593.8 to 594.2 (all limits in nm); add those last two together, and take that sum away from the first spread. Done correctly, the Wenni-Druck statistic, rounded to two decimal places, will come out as -0.08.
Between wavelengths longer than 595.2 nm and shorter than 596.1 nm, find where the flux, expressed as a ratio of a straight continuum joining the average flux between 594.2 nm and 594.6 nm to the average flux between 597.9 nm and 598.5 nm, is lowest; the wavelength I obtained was 595.497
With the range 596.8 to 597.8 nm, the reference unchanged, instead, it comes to 597.419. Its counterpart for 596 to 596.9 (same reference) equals 596.732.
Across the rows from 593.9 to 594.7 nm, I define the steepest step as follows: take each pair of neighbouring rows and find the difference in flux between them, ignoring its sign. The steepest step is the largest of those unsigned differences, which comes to 0.28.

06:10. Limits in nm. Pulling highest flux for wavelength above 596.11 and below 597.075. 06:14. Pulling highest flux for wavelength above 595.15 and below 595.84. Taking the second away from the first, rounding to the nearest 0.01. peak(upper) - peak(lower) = 0.12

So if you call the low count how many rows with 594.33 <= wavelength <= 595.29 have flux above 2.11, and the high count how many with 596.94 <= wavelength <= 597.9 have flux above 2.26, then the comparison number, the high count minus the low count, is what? -6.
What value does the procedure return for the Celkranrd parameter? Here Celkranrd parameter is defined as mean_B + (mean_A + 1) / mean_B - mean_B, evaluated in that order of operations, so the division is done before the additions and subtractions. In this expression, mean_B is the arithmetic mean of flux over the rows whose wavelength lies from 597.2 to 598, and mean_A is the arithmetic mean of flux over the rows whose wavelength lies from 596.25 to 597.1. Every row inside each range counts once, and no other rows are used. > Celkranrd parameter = 1.56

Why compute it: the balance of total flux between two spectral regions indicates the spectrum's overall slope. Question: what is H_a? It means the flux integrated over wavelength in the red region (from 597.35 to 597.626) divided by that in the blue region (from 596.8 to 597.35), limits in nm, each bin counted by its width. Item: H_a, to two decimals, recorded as 0.44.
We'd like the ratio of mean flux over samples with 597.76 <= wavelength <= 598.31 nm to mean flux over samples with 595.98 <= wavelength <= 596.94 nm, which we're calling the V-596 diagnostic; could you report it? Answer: 0.91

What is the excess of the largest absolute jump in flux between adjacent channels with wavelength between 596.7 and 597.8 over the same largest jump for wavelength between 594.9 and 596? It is 0.11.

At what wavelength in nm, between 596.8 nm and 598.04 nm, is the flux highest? 597.694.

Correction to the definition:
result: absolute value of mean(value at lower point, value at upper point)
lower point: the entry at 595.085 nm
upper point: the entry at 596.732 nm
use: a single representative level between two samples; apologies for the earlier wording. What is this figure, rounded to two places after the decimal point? 2.18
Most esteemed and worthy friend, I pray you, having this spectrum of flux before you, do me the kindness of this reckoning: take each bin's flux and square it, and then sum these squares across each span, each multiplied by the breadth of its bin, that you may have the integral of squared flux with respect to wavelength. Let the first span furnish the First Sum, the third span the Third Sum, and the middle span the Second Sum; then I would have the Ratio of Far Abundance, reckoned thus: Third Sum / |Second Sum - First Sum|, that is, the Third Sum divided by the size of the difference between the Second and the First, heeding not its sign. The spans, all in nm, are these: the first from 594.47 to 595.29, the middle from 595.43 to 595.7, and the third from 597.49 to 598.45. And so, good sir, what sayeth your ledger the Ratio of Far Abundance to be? 1.36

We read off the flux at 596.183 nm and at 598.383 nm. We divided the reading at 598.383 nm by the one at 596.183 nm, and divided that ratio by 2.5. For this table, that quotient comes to 0.416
